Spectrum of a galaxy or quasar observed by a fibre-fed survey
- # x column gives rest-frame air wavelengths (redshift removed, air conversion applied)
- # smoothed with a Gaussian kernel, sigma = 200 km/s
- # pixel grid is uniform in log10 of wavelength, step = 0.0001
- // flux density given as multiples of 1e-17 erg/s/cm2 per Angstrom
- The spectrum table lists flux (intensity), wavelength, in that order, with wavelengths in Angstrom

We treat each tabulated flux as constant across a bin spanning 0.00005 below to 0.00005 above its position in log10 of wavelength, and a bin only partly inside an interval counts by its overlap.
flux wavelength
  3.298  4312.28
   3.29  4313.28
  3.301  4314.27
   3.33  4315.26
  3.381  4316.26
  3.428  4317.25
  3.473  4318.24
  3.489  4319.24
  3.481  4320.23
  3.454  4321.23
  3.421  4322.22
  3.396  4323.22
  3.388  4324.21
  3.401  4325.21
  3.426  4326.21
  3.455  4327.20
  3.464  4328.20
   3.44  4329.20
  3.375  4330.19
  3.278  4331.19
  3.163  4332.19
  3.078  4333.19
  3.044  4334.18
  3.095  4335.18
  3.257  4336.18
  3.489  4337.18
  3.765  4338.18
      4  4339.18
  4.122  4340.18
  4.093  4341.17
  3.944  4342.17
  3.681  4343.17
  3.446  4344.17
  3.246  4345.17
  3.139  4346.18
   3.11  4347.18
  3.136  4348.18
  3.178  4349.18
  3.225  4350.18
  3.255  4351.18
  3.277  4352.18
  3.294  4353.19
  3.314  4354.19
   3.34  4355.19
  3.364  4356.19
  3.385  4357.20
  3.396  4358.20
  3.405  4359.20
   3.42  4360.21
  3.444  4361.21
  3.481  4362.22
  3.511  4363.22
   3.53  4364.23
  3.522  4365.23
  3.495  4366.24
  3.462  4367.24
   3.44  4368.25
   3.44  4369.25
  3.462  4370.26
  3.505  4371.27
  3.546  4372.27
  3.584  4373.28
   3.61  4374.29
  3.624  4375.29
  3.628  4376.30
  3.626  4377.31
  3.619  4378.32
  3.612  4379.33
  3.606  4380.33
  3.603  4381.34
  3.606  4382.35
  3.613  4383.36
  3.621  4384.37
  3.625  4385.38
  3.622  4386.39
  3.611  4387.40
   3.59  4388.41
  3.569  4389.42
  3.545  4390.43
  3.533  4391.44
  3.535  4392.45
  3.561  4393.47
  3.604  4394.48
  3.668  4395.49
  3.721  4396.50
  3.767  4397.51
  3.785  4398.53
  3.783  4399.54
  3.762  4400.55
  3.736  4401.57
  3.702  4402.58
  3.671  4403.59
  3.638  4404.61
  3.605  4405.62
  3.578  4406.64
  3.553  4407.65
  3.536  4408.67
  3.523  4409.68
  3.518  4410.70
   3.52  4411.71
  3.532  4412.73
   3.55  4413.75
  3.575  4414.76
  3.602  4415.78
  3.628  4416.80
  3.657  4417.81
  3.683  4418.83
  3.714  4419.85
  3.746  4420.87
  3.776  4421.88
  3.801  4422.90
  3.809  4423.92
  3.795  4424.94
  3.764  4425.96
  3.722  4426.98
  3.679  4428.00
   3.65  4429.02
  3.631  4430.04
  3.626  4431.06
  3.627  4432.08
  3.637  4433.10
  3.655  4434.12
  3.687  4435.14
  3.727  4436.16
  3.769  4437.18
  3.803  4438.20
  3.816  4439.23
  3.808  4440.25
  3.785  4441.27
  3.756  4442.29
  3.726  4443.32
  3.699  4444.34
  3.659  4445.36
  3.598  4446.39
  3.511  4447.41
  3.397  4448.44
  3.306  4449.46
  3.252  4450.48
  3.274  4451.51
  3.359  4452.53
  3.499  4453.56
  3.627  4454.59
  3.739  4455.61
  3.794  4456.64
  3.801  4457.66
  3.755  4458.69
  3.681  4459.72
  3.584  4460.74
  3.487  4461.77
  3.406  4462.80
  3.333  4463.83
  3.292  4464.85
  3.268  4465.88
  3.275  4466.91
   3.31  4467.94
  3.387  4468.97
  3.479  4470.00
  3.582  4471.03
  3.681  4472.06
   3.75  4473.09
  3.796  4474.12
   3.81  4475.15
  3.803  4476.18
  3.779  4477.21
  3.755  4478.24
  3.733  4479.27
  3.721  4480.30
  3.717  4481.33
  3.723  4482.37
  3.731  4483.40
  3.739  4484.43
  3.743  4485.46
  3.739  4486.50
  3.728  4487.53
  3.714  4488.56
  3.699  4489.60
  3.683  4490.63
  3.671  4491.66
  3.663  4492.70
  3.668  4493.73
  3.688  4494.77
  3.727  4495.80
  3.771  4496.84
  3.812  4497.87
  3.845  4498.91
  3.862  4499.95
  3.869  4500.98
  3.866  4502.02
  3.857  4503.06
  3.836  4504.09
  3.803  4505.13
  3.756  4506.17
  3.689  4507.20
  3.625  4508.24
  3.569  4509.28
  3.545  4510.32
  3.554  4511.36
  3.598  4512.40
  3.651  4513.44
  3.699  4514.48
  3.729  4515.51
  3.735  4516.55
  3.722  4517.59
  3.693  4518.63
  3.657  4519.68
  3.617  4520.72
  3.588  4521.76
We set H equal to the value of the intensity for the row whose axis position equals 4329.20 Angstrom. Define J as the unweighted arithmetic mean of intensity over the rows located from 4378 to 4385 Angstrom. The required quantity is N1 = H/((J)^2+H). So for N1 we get 0.209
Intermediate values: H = 3.44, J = 3.611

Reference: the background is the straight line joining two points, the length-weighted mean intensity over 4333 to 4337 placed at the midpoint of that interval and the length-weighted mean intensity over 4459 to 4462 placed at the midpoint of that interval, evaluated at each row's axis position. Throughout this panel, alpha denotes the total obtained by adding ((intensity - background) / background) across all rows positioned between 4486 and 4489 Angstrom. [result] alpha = 0.02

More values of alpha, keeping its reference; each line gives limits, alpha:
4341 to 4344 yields 0.69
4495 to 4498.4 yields 0.03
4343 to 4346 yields 0.26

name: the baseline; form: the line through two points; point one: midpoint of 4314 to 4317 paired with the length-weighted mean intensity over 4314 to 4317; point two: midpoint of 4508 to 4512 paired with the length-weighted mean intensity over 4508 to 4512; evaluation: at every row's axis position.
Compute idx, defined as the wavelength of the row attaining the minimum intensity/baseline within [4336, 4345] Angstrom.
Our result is 4336.18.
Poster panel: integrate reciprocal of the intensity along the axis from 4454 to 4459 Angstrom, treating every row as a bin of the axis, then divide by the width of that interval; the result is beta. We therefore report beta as 0.268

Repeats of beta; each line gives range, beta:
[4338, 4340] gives 0.254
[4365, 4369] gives 0.288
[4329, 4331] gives 0.296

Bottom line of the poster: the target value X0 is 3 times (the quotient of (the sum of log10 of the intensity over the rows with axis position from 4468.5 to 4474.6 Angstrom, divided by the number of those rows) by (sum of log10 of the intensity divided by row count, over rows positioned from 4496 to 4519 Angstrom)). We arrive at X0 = 2.93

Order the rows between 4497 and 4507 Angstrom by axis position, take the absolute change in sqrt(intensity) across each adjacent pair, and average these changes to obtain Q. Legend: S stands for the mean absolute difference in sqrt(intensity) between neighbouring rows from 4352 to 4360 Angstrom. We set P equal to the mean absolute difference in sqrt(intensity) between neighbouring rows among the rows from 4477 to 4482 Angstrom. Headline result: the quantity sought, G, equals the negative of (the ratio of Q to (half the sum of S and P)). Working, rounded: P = 0.004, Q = 0.005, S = 0.0050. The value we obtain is -1.2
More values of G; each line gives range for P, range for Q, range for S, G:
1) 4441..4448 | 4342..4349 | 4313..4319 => -3.5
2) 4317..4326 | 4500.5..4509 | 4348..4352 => -1.1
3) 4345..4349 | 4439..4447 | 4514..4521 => -0.7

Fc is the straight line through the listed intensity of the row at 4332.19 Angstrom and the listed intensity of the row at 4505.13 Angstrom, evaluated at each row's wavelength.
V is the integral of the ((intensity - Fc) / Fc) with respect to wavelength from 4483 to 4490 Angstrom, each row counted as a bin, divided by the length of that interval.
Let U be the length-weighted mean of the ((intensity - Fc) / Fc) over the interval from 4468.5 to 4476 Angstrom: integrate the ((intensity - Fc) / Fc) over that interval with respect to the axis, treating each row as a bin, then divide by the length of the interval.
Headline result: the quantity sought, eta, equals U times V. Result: 0.0000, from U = -0.01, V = 0.00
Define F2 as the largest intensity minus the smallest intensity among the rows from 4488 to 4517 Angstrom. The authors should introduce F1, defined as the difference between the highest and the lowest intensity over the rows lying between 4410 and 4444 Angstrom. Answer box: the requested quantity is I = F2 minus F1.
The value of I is 0.03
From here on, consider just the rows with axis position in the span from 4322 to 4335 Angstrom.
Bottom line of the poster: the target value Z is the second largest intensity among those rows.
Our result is 3.455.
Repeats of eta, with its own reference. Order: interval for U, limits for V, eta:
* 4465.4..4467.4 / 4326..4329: -0.0102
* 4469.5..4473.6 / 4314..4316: -0.0011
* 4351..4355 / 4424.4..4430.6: 0.0009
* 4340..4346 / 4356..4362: 0.0070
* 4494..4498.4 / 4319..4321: -0.0008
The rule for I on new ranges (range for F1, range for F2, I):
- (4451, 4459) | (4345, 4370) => -0.11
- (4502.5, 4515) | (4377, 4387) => -0.29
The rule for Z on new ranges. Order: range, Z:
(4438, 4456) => 3.808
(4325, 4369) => 4.093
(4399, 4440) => 3.809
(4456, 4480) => 3.803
